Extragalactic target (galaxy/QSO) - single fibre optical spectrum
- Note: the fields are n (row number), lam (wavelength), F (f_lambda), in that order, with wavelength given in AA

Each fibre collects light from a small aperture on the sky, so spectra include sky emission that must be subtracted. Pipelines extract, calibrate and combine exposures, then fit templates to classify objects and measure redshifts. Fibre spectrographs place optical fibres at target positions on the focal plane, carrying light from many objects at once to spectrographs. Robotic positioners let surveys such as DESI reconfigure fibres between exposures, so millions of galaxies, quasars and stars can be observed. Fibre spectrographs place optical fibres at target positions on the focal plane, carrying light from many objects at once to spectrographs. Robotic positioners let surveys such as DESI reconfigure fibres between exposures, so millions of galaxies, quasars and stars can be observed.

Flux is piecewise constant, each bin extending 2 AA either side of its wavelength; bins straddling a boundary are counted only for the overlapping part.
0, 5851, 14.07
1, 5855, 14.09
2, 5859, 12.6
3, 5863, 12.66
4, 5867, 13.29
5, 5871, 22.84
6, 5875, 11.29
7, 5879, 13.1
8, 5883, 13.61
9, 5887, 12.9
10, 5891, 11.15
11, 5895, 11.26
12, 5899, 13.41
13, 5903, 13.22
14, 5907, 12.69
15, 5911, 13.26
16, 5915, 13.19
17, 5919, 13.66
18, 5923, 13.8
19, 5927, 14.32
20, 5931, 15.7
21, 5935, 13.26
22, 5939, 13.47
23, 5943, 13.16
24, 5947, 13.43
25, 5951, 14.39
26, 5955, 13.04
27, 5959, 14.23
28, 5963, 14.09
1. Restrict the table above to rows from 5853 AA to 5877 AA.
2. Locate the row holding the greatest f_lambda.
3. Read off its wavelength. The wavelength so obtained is 5871 AA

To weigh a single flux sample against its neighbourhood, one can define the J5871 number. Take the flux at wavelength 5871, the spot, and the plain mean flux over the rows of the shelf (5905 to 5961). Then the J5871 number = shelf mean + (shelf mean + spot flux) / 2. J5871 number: 31.9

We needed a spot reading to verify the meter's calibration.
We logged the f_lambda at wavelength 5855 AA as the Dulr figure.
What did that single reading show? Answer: 14.09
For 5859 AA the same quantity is 12.6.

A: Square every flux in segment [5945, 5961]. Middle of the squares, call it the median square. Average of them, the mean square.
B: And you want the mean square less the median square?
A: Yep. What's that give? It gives -1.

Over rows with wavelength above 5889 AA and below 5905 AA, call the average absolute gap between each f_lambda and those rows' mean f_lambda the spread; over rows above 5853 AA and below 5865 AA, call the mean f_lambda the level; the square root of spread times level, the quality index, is 3.72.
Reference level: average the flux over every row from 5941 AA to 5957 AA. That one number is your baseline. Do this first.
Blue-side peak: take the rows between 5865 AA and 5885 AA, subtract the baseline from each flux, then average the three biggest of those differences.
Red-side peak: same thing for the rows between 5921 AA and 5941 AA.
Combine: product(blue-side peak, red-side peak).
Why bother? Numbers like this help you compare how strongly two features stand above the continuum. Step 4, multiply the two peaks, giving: 3.4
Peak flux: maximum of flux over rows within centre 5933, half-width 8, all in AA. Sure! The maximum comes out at 15.7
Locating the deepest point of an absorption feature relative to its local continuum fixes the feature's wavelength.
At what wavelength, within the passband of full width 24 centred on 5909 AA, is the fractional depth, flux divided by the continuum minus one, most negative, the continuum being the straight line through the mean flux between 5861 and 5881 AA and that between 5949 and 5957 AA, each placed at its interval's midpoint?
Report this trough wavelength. 5907 AA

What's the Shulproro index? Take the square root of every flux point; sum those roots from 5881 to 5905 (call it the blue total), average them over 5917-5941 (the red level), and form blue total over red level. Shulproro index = 5.68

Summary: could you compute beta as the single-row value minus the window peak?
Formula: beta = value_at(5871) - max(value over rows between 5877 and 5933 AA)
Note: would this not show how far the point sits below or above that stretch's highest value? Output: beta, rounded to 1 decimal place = 7.1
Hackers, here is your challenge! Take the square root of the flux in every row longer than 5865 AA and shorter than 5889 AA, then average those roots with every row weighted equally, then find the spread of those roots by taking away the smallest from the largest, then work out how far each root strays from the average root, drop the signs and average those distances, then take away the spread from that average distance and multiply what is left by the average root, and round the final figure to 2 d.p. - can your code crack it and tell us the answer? -4.11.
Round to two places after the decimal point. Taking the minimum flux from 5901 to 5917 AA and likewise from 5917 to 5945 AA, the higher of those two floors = 13.16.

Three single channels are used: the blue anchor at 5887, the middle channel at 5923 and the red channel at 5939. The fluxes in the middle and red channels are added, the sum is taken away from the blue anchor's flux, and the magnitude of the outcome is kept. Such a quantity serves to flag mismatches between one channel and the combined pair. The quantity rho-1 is 14.4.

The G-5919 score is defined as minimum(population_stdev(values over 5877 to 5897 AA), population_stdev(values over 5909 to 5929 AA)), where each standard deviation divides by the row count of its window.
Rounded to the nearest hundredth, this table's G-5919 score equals 0.41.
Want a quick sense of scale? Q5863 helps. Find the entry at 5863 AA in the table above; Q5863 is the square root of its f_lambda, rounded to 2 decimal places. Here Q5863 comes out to 3.56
